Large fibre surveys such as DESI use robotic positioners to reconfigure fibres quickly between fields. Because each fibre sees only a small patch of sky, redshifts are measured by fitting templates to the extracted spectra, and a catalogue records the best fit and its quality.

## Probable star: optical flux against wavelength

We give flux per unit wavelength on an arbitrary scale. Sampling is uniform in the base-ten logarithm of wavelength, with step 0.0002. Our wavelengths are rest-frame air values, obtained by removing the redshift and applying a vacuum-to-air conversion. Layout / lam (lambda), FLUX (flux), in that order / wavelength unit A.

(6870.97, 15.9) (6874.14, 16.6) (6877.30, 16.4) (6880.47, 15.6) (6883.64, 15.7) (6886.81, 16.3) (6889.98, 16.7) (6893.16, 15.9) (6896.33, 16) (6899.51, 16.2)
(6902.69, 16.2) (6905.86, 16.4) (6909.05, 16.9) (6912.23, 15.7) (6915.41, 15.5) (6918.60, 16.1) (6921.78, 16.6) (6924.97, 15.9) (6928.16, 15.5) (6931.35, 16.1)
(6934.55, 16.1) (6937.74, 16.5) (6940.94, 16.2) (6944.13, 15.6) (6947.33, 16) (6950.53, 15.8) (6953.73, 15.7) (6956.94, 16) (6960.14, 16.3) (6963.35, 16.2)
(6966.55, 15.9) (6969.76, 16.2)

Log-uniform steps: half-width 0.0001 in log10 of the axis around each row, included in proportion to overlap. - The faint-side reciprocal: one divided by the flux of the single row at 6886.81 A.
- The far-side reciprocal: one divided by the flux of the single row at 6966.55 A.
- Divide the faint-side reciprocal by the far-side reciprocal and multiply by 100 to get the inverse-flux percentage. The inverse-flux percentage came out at 98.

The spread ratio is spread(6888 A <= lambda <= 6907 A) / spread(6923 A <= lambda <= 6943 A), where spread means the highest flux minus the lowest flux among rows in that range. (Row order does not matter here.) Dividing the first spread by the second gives 0.8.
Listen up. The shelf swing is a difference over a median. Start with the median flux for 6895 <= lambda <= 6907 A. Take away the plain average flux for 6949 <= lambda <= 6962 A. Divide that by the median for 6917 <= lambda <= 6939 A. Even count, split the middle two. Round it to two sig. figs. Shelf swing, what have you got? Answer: 0.016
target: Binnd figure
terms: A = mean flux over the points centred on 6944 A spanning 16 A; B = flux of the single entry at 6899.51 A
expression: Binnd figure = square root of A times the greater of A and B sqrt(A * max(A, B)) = 16.1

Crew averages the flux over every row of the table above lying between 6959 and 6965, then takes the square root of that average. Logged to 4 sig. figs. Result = 4.031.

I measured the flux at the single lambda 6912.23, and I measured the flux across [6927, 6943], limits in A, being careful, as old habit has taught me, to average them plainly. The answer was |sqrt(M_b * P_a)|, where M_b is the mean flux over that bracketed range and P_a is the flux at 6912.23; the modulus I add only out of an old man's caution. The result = 15.9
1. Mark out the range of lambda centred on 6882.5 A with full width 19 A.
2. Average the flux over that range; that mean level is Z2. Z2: 16.2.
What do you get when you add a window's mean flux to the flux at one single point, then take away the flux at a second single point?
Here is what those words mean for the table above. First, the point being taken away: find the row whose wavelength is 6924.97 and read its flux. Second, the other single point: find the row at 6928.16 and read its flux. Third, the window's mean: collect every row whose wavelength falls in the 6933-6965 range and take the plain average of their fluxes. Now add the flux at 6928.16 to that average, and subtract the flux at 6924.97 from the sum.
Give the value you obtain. 15.6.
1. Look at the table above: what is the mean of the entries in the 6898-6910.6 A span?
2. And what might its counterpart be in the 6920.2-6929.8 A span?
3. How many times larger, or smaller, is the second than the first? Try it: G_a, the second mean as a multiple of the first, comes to 0.974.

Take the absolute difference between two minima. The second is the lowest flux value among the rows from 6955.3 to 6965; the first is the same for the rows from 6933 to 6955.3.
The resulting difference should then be 0.40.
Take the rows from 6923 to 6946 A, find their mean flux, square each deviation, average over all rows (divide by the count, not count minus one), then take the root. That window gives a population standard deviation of 0.323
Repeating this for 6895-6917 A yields 0.427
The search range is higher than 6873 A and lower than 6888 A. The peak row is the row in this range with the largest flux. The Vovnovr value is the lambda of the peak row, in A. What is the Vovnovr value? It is 6874.14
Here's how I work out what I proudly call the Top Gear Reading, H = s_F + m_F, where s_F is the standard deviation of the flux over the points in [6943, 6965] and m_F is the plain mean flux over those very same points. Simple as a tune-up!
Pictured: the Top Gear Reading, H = 16.2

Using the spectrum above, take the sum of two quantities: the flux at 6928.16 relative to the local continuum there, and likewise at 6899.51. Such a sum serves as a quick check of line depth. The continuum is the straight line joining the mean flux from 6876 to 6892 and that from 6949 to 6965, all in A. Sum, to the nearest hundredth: 1.97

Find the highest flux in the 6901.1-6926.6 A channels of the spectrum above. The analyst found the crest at 16.9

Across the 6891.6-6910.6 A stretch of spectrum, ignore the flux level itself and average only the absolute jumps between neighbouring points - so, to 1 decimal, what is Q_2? 0.2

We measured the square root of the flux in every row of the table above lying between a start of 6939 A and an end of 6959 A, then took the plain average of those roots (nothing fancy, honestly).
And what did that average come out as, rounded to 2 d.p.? 3.99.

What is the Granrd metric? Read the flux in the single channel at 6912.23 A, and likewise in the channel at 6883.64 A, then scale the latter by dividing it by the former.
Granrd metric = 1.00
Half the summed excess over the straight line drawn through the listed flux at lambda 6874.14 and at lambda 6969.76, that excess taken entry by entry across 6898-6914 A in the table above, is -0.47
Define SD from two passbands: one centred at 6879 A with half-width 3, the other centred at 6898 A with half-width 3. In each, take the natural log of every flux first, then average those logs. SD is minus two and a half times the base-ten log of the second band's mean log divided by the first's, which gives -0.003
